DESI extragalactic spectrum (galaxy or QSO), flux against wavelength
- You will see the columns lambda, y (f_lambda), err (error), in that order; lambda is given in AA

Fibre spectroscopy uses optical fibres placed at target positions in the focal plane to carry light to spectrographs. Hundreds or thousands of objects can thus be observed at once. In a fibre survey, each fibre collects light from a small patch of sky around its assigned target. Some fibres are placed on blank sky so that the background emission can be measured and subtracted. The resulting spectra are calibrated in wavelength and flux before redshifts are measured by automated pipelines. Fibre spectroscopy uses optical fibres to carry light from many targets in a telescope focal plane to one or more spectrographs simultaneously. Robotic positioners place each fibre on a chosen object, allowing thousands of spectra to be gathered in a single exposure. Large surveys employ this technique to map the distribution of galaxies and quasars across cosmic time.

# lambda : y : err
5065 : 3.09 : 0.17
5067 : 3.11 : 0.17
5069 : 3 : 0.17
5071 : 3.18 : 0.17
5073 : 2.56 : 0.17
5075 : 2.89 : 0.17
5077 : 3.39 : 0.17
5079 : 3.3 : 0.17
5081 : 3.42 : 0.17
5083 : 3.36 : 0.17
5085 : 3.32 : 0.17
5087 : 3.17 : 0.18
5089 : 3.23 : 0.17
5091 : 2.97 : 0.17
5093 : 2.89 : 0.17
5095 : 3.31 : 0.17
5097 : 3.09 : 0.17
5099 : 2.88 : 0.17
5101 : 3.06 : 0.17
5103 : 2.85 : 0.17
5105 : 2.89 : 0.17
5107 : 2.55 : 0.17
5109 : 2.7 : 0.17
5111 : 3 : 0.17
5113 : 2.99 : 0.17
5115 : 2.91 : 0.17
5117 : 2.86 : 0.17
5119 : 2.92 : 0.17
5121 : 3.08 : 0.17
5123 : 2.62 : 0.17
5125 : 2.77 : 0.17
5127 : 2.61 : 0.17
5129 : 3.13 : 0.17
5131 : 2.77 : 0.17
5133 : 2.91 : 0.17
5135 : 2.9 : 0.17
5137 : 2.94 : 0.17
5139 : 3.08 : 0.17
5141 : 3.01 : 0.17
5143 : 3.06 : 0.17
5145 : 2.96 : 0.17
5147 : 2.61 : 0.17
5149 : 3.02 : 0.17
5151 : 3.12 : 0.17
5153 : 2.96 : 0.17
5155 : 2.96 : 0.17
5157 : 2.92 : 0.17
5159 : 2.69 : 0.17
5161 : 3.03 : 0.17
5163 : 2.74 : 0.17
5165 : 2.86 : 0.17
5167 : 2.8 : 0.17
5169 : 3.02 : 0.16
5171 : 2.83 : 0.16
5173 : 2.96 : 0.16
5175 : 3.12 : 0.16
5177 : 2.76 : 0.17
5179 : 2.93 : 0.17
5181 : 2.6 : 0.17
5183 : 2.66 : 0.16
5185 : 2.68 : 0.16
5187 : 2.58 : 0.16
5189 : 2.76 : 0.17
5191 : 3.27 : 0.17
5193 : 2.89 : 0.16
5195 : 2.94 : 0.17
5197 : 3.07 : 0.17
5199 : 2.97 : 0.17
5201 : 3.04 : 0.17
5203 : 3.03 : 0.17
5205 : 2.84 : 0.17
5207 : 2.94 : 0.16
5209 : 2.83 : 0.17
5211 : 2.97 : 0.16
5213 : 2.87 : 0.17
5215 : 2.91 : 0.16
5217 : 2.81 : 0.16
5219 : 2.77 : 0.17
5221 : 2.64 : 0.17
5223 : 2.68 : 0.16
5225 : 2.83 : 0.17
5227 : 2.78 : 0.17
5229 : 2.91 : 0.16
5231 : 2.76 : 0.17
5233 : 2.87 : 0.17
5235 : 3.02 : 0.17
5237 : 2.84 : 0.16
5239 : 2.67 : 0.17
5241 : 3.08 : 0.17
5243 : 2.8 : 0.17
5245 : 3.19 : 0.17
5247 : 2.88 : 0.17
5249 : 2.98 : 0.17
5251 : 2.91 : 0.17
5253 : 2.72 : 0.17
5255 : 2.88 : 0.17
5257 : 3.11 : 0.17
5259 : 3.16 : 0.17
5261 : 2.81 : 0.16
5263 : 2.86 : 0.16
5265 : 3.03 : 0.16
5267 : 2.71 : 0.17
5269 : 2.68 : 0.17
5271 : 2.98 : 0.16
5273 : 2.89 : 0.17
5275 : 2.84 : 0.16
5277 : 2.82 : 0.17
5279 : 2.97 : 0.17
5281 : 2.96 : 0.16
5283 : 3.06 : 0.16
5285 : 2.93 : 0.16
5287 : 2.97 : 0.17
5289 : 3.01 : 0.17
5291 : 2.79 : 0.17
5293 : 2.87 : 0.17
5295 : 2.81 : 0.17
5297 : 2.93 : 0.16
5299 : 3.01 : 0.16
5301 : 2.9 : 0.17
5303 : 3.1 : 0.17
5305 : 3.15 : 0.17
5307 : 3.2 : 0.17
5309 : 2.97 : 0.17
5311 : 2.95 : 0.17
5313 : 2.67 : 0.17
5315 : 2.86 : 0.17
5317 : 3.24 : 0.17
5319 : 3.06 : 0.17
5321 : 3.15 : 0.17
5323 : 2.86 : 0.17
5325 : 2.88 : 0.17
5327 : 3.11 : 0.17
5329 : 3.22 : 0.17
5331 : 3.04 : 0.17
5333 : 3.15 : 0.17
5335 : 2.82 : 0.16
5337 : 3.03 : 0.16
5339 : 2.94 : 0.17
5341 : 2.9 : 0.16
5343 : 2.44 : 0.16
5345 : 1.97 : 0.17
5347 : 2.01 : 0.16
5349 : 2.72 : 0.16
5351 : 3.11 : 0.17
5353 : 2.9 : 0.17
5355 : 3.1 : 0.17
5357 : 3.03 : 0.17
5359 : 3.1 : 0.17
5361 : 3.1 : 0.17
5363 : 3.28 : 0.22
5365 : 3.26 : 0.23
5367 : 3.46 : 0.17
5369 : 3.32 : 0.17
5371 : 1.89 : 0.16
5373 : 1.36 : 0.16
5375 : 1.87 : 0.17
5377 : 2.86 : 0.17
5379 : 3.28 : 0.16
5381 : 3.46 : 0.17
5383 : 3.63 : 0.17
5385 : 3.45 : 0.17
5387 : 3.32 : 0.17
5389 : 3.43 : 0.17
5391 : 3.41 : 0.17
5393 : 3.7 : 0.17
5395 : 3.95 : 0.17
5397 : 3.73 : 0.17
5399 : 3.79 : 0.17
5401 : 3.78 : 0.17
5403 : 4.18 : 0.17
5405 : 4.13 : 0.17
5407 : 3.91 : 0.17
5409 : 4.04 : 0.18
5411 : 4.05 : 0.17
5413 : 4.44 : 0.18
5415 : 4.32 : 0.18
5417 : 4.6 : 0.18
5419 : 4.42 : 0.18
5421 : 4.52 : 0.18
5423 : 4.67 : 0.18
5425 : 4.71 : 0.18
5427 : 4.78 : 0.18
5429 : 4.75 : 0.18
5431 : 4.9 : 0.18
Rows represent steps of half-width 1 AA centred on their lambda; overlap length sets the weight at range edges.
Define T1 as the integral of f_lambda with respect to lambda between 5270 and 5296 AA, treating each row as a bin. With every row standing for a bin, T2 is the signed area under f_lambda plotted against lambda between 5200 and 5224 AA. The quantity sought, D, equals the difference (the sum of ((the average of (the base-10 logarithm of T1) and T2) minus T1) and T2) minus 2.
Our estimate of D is 26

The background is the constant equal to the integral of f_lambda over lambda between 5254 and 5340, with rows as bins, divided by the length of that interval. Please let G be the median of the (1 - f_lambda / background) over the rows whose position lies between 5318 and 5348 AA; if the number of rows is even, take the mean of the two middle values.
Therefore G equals 0.01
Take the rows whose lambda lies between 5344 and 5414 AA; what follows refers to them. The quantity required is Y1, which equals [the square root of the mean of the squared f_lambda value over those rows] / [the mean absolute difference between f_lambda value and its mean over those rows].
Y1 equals 6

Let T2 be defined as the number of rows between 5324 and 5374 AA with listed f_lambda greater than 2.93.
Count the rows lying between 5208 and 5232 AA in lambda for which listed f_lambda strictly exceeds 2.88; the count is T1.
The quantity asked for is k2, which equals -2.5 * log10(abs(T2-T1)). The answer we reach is -2.7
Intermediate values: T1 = 3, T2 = 15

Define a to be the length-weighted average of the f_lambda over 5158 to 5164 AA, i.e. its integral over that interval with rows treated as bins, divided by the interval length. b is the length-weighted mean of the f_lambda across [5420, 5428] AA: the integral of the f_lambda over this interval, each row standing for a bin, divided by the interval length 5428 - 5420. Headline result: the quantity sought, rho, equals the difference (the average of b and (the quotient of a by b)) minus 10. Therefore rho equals -7.36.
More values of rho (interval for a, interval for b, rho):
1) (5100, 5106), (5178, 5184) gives -8.10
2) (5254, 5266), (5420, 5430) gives -7.34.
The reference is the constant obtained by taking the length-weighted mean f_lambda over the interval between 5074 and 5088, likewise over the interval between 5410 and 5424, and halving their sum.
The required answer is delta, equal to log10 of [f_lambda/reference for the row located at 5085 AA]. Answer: -0.06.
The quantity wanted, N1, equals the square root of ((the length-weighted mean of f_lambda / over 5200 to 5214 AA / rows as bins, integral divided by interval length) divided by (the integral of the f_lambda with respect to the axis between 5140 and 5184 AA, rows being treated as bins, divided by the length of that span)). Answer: 1.01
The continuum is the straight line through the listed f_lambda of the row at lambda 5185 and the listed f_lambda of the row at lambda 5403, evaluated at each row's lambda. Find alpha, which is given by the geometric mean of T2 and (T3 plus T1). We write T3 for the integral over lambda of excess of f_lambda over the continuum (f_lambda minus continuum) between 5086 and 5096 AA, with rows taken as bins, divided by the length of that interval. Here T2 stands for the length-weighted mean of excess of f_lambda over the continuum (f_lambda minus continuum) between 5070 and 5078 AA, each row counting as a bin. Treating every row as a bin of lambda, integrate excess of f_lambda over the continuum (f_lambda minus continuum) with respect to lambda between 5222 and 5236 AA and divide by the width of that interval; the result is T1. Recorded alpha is 1.0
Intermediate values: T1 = -0.1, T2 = 1.1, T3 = 1.1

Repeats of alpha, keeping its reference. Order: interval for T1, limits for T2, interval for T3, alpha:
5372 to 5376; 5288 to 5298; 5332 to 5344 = 1.3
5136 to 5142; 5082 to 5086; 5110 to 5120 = 1.4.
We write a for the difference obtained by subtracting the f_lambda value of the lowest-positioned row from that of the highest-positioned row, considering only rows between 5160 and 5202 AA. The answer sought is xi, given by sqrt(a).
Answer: 0.1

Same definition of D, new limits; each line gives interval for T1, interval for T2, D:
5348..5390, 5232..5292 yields 135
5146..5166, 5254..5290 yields 99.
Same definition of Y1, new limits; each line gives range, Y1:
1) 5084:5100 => 21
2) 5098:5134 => 22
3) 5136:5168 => 26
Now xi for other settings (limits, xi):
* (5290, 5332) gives 0.5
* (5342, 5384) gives 1.1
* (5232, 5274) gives 0.1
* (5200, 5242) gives 0.2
